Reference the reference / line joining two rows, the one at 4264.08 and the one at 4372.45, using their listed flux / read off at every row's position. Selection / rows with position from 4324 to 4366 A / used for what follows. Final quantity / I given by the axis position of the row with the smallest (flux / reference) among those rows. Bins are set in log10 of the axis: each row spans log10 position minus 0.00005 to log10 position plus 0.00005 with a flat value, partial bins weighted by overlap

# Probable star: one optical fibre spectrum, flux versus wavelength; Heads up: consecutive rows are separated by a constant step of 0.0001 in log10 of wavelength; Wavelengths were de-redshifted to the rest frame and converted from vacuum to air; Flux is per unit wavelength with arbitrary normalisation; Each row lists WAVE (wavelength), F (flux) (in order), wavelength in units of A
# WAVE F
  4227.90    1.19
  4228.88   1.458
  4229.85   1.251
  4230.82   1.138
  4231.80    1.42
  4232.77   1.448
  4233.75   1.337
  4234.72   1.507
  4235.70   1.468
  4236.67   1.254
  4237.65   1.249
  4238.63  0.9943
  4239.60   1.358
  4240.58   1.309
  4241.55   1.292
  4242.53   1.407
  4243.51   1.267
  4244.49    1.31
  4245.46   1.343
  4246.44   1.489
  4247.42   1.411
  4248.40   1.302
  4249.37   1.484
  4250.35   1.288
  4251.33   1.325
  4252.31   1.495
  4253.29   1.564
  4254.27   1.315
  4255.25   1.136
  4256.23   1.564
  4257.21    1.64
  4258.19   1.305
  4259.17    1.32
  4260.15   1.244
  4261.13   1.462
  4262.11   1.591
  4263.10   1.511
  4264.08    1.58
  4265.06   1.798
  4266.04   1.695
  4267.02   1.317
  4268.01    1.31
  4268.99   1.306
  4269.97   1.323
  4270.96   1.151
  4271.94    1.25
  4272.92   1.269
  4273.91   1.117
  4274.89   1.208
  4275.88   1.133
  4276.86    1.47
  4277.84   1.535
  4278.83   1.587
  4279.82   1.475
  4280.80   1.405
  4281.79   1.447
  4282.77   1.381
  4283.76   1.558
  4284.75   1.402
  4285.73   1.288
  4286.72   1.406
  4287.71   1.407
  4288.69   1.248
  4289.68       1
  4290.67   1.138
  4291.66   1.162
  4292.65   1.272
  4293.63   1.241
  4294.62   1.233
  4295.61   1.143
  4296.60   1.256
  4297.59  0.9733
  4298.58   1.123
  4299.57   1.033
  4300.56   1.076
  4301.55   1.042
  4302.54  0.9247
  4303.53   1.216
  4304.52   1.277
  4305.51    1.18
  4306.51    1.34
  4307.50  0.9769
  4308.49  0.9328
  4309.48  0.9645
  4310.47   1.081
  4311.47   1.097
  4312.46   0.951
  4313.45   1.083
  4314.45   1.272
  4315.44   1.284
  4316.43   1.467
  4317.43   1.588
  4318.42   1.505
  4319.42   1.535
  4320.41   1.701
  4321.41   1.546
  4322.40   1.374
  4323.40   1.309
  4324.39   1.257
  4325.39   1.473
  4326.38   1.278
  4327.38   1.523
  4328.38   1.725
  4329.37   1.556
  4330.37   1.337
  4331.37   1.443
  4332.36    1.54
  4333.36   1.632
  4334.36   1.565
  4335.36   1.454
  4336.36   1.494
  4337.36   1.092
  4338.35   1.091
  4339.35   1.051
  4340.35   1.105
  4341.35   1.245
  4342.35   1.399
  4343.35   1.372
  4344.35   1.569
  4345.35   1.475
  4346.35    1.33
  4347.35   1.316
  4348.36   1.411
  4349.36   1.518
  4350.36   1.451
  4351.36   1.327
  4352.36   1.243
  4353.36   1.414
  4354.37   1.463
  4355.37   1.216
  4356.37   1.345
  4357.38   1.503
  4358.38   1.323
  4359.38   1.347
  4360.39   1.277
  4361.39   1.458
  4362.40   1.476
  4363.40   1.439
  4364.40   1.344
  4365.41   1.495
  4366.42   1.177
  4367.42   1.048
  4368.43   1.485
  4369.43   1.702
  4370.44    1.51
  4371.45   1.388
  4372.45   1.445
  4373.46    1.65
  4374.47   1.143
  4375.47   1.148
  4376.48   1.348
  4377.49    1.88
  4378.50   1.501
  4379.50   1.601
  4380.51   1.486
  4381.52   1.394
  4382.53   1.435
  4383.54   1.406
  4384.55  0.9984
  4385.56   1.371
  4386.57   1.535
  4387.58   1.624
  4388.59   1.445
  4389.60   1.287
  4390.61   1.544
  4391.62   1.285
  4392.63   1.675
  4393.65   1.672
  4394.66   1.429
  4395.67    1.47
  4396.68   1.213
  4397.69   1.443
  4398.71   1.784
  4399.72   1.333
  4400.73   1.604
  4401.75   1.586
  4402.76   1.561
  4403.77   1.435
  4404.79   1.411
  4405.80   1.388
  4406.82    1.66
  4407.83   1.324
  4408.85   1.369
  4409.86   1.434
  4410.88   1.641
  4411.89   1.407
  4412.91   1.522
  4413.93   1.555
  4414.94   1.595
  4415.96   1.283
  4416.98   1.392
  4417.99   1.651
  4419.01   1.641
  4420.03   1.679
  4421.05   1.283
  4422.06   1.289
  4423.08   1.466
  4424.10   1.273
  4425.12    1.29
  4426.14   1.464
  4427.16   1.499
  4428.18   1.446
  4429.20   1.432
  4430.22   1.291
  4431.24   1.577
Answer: 4339.35 A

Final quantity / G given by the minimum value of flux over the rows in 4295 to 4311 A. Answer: 0.9247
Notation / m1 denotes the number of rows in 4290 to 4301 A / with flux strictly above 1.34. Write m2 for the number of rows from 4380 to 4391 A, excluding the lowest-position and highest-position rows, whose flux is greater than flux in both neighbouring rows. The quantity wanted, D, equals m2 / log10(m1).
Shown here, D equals 0.0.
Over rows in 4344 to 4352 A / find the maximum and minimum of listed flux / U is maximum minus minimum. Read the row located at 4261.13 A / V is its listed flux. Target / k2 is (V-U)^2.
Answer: 1.46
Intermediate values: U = 0.3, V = 1.462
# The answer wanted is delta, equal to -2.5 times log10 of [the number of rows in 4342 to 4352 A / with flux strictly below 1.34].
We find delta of -1.2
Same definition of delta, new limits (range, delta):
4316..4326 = -0.8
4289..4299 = -2.5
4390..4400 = -1.2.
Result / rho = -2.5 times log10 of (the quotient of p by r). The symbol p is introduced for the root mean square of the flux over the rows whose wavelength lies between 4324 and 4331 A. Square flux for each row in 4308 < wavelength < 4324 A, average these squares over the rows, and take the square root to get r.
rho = -0.112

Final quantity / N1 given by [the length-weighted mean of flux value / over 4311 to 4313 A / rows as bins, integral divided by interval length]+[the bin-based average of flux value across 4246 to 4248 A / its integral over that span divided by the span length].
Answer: 2.47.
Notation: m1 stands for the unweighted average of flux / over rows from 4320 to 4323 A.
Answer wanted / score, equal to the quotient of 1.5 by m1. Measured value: 0.97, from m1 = 1.54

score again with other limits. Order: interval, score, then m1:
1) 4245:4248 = 1.06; 1.41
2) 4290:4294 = 1.25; 1.20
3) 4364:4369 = 1.15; 1.31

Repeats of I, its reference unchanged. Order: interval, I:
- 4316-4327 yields 4324.39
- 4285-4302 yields 4297.59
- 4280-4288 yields 4285.73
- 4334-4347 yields 4339.35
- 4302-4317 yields 4302.54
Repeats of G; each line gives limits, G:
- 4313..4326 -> 1.083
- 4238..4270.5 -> 0.9943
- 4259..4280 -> 1.117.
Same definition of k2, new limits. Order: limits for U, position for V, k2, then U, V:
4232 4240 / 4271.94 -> 0.54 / 0.5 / 1.25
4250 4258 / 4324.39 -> 0.57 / 0.5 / 1.257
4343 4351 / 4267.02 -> 1.13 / 0.3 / 1.317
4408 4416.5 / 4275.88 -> 0.60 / 0.4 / 1.133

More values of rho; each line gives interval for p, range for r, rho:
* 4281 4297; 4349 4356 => 0.070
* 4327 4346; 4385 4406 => 0.053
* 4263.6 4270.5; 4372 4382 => -0.010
